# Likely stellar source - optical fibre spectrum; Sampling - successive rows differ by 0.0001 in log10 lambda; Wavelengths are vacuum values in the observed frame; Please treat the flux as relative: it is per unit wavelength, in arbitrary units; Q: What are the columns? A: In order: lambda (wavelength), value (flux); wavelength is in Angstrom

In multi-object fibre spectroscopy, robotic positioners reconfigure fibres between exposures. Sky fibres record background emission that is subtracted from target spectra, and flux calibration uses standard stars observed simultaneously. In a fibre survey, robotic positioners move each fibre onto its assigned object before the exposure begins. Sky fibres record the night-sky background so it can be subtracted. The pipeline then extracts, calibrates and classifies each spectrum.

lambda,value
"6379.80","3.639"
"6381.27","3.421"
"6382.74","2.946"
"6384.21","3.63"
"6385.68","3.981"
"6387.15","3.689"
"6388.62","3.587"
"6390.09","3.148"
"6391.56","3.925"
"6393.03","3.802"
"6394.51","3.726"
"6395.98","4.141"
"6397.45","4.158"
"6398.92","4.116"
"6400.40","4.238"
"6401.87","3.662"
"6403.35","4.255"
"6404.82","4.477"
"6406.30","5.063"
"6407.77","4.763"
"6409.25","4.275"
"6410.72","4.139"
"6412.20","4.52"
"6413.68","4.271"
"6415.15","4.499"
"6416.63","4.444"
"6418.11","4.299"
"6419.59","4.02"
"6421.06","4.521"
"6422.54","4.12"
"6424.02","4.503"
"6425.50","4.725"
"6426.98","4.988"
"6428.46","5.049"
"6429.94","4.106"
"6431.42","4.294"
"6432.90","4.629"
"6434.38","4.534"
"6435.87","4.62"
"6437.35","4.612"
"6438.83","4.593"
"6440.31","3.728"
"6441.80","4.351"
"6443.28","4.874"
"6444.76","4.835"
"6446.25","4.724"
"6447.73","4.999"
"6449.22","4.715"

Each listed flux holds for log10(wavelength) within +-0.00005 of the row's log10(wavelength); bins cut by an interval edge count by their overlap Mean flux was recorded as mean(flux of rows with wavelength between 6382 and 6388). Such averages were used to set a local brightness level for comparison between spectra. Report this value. 3.56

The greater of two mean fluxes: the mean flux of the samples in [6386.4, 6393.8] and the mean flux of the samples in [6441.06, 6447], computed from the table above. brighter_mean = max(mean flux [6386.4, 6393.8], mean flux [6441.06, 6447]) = 4.70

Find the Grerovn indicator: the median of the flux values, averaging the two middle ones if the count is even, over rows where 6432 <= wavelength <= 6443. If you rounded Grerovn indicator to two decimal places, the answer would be 4.59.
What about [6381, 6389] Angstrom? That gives 3.61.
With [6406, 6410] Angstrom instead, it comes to 4.76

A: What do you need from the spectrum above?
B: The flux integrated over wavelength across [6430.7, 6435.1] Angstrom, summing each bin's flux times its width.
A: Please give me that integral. 20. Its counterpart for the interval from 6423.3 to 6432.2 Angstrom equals 41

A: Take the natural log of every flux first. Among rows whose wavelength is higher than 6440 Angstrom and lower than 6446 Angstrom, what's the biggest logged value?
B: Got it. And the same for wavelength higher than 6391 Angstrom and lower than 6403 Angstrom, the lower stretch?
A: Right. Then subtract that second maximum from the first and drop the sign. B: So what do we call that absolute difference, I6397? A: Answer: 0.140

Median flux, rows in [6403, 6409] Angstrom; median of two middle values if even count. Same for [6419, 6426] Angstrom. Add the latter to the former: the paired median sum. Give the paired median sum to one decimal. 9.1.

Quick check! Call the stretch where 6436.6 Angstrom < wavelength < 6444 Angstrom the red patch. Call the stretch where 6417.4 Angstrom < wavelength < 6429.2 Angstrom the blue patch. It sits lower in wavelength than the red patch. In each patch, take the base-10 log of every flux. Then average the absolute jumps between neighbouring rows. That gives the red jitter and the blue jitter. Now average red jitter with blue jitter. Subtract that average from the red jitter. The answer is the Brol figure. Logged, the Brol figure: 0.011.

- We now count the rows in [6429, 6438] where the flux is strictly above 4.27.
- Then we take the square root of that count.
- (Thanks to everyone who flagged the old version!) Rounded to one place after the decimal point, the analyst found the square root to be 2.2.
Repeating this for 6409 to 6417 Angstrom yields 2.2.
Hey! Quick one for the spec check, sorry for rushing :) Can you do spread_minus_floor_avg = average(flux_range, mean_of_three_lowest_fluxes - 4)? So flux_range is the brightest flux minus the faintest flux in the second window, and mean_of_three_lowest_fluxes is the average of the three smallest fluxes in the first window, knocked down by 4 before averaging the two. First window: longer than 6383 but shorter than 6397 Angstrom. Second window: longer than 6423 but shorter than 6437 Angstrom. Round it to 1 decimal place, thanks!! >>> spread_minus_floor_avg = 0.2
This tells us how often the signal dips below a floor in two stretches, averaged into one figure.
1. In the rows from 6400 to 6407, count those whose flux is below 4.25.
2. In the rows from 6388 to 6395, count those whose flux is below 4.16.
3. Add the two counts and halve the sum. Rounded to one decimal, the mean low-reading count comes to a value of 3.5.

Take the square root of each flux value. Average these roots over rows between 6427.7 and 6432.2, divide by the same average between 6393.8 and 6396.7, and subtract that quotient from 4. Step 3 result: 2.93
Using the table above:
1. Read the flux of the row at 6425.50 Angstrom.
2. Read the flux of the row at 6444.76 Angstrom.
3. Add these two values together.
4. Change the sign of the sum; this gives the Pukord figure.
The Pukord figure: -9.6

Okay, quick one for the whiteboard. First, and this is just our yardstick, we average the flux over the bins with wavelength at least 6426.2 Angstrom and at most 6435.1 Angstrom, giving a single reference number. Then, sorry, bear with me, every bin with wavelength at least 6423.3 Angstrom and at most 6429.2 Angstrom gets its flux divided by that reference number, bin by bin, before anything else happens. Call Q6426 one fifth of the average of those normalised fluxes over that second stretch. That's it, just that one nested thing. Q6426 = 0.21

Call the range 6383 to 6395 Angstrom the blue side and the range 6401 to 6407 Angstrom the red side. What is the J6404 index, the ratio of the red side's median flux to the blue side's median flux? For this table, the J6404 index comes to 1.18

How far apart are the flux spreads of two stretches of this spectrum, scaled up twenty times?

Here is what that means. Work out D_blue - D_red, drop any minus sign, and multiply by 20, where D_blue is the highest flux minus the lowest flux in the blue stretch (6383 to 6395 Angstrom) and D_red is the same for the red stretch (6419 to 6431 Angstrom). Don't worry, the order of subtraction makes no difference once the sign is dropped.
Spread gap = 3.9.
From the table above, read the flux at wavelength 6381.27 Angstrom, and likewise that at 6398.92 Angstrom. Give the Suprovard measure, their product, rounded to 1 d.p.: 14.1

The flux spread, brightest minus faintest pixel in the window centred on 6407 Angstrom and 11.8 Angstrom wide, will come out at 1.40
